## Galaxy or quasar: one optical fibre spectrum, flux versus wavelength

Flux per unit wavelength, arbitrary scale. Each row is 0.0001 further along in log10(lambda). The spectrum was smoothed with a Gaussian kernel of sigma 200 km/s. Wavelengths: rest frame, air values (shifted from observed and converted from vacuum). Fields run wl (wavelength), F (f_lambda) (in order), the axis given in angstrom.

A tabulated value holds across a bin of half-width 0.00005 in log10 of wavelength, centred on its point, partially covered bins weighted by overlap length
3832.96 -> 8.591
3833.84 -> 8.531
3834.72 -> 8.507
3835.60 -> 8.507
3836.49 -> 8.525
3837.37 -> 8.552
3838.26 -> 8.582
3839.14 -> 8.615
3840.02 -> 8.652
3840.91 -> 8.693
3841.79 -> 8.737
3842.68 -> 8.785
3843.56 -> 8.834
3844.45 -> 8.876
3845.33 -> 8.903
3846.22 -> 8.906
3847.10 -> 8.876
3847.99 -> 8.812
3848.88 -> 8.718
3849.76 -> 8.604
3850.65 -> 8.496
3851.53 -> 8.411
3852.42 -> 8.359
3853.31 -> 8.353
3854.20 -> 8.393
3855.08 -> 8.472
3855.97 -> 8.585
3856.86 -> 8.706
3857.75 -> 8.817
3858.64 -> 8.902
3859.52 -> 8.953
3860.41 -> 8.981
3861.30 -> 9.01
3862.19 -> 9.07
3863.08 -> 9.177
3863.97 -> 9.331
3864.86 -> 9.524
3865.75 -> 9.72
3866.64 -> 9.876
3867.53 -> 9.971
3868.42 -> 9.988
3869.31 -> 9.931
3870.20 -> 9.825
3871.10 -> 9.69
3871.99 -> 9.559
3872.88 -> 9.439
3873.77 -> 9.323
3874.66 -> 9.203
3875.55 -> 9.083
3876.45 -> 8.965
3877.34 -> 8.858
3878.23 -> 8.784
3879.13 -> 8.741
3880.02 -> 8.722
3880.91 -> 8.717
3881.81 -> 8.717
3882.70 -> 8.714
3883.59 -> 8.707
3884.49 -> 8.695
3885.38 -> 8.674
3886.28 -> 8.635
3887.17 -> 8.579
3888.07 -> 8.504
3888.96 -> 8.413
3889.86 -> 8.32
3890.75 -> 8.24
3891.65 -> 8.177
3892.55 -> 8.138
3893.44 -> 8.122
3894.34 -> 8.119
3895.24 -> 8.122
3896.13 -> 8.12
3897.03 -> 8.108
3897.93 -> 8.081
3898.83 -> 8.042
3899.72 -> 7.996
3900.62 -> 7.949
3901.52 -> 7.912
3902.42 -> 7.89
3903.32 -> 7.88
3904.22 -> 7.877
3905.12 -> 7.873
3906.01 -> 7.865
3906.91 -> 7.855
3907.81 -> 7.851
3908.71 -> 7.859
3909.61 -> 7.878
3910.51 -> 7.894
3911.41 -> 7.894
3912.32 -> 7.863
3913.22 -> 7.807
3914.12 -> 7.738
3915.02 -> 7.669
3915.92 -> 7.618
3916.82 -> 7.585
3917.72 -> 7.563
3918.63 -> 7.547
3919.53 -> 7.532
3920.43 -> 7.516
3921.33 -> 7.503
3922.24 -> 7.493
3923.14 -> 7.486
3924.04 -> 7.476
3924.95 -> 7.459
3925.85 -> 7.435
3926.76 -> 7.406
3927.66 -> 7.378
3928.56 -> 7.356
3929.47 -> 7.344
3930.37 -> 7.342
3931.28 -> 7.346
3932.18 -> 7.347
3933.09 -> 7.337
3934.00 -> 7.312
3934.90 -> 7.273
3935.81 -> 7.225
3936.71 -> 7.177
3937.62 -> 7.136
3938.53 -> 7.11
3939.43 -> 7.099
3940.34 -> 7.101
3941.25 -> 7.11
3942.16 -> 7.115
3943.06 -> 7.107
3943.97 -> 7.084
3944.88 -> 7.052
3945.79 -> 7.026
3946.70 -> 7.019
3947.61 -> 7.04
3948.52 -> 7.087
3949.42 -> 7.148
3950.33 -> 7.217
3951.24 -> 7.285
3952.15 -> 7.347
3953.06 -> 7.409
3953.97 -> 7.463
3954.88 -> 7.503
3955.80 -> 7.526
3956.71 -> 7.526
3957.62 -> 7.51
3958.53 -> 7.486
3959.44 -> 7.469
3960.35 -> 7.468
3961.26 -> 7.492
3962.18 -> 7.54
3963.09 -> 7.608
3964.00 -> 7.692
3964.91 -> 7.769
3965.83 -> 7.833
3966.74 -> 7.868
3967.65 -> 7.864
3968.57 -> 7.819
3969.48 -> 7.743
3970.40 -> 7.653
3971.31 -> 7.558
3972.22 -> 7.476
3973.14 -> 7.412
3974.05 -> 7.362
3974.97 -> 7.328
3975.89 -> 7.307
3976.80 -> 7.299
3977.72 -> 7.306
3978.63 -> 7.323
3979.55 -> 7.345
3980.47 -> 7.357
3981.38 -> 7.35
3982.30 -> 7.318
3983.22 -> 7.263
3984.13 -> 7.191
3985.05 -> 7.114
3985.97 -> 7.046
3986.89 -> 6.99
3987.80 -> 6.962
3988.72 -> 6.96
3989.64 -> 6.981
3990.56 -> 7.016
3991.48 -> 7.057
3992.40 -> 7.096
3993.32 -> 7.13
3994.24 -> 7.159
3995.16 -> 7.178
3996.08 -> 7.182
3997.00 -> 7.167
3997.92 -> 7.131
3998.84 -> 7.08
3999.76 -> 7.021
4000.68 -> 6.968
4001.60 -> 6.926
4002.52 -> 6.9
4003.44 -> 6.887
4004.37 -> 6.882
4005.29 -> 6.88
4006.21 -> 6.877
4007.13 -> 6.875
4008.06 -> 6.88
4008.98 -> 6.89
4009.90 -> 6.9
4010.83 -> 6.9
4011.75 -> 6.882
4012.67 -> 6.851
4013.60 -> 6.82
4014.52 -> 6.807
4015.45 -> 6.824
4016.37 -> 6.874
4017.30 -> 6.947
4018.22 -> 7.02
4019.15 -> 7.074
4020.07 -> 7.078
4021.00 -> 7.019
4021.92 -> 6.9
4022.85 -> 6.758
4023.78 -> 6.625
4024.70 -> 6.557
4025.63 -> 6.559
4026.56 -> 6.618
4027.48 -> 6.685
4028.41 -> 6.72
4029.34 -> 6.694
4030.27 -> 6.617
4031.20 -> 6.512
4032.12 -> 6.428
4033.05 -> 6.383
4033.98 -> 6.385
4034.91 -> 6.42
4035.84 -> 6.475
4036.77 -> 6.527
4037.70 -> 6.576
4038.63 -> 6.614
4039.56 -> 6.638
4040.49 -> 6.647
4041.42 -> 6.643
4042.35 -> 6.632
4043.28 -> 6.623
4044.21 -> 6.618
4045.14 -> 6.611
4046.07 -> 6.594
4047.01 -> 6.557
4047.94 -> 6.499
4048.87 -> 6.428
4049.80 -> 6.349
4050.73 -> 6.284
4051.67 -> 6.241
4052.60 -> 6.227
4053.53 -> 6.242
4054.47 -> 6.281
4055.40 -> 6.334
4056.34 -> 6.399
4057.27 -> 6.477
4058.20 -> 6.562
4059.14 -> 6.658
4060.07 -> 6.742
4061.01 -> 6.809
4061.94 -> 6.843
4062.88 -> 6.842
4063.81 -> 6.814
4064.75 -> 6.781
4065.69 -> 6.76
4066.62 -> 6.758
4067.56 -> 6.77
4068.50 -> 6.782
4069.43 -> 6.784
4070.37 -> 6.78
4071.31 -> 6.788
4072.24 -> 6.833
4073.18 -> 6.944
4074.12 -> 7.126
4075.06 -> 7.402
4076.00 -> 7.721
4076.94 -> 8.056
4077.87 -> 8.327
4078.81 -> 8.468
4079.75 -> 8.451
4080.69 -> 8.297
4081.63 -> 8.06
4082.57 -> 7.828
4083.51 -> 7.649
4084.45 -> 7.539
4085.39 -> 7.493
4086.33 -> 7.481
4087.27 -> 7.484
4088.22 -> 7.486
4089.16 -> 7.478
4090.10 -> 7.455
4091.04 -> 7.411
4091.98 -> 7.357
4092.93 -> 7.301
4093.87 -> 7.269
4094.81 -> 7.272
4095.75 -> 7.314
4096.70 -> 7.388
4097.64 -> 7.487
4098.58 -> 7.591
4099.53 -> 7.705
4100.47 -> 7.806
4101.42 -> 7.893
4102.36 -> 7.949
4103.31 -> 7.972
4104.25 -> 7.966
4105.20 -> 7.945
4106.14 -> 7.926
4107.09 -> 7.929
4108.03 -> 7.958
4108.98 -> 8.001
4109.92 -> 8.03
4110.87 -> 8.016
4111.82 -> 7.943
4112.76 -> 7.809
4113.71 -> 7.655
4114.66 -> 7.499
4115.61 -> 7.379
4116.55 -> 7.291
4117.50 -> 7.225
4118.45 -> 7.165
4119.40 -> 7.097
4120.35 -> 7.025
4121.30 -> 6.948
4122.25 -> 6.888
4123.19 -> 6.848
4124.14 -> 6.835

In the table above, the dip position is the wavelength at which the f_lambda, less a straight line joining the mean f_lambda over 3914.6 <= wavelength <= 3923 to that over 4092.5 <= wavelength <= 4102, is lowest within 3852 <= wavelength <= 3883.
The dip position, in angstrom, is 3853.31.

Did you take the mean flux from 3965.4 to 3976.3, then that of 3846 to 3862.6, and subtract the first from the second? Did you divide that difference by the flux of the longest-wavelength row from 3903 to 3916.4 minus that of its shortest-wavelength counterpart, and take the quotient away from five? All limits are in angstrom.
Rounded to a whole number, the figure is 9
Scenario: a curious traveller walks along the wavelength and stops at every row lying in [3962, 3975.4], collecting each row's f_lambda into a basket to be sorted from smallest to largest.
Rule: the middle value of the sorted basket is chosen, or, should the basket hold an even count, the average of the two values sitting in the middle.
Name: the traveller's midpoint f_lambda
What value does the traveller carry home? 7.7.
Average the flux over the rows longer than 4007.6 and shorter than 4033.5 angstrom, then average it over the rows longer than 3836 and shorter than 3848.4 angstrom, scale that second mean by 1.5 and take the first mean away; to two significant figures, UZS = 6.3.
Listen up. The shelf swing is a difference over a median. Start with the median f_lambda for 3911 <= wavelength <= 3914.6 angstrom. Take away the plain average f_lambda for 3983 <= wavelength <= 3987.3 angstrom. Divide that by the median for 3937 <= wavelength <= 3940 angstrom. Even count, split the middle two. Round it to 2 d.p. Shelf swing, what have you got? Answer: 0.10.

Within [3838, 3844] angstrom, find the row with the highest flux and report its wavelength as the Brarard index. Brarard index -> 3843.56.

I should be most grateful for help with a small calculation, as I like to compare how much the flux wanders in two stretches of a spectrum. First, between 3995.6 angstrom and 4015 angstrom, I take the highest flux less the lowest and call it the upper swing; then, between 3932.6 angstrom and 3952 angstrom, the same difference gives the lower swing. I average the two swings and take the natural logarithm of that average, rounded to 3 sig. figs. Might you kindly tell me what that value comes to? -1.06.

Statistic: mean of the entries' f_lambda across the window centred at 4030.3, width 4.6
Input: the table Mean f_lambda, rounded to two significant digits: 6.6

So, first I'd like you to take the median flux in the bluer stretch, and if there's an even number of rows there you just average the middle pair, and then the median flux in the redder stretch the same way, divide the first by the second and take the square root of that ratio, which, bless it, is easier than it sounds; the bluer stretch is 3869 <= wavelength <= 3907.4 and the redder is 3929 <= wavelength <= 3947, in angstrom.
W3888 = 1.09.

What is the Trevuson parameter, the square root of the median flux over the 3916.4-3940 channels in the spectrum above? 2.71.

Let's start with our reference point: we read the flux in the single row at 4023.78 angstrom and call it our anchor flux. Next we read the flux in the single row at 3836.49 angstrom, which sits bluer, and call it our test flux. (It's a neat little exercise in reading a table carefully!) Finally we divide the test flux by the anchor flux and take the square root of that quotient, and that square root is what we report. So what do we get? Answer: 1.134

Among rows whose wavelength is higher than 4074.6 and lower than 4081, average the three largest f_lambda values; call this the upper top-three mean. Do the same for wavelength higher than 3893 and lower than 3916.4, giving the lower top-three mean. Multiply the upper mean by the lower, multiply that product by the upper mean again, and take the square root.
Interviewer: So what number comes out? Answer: 24.0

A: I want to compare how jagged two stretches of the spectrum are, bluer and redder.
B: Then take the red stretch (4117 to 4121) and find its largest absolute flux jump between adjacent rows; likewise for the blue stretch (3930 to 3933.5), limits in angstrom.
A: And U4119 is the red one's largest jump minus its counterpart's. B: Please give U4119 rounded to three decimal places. 0.062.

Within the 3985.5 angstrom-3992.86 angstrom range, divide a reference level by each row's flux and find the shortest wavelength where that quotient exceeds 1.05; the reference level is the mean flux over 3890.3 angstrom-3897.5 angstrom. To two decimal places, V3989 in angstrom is 3985.97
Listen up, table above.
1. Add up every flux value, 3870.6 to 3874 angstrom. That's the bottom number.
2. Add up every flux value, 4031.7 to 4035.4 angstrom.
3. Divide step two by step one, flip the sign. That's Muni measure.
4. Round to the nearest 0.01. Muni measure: -0.67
